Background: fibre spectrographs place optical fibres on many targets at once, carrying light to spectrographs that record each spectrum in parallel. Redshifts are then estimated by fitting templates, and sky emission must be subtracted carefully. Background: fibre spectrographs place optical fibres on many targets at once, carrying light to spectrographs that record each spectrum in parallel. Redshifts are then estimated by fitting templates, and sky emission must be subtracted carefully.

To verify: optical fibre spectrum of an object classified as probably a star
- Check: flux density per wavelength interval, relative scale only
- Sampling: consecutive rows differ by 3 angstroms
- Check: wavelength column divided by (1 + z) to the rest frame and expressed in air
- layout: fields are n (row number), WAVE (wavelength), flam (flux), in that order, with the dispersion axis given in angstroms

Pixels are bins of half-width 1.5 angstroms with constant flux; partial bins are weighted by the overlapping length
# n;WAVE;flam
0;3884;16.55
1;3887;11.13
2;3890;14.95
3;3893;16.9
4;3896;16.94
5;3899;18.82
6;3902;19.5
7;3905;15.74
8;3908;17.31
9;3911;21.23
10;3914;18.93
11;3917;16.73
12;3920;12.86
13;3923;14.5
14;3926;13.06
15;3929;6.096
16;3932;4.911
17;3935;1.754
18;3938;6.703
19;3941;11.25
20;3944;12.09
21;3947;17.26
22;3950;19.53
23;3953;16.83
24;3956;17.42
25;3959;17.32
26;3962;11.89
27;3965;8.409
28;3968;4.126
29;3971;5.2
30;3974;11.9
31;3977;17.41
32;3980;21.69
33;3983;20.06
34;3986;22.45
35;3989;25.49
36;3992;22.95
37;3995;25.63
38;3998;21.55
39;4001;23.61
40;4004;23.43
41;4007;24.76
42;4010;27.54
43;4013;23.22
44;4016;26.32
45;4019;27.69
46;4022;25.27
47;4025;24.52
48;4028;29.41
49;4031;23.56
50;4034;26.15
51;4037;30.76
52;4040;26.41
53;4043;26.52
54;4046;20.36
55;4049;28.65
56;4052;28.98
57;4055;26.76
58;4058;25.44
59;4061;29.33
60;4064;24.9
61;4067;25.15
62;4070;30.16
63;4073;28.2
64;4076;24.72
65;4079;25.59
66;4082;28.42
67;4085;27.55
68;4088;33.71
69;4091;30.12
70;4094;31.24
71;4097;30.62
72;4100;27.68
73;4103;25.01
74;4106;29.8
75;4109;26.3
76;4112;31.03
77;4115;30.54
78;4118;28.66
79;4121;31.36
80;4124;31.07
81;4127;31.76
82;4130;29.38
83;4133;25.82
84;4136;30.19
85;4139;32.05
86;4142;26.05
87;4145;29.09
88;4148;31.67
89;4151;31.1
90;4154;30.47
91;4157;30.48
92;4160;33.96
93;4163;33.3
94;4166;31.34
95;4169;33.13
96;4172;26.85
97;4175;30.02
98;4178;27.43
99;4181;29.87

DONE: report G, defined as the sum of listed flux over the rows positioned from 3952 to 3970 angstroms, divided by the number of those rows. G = 13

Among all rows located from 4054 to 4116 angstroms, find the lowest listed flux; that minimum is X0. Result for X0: 24.72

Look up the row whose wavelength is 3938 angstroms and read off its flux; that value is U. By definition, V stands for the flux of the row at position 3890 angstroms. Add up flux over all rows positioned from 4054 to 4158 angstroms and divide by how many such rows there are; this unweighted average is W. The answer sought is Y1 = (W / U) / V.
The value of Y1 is 0.29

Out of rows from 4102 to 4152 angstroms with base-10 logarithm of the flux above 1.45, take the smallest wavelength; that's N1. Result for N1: 4106 angstroms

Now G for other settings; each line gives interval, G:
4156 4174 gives 32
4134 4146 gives 29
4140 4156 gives 30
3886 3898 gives 15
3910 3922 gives 17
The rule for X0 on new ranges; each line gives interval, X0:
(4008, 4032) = 23.22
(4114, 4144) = 25.82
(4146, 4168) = 30.47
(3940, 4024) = 4.126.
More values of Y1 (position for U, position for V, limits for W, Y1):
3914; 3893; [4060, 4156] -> 0.09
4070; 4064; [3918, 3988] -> 0.02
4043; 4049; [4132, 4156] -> 0.04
